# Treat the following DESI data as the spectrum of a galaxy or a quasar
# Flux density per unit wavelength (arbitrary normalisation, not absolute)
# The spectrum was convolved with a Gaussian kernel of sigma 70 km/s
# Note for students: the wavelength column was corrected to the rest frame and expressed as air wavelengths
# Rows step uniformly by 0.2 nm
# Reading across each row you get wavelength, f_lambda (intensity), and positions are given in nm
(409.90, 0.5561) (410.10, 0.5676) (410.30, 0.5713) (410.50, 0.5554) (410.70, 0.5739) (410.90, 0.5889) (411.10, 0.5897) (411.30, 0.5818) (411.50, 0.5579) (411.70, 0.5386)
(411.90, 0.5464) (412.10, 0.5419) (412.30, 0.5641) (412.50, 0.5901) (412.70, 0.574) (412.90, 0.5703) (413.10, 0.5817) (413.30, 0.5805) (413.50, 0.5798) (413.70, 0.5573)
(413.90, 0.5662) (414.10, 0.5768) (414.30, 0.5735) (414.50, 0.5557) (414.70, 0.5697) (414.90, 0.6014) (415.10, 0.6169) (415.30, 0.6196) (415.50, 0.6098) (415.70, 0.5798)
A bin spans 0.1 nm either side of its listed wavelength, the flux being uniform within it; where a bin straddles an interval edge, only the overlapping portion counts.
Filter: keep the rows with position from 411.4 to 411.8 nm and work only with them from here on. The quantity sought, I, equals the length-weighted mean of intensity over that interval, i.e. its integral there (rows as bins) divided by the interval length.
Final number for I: 0.548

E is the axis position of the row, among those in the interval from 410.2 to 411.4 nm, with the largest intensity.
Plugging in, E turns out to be 411.10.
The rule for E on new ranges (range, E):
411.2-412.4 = 411.30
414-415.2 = 415.10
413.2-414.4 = 413.30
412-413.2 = 412.50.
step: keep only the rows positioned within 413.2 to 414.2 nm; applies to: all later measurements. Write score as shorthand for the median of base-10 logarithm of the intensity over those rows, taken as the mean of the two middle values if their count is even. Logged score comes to -0.239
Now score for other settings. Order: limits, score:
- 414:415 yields -0.241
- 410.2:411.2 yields -0.241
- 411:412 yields -0.253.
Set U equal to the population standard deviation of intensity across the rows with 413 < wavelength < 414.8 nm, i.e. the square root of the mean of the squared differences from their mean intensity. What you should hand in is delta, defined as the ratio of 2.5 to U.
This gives 271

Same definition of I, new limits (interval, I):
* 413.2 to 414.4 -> 0.572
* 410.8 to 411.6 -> 0.580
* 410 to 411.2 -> 0.574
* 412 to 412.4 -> 0.553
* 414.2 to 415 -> 0.575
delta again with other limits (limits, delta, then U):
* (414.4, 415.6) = 103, 0.024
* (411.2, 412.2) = 160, 0.016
